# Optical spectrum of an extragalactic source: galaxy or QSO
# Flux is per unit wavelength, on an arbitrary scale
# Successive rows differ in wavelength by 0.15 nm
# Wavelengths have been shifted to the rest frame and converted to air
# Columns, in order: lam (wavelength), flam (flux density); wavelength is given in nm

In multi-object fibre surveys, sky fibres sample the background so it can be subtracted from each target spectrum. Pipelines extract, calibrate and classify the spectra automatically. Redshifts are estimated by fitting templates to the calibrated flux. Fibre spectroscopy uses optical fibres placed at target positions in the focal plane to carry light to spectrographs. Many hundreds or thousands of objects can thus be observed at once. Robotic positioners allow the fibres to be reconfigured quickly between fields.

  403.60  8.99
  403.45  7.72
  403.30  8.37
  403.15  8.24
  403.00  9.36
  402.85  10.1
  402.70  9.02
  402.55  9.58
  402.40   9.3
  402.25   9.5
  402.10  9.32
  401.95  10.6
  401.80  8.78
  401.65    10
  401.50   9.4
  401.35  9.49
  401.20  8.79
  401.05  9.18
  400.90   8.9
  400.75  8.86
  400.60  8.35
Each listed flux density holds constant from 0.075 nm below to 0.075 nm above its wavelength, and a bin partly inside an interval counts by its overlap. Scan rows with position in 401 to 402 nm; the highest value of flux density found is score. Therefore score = 10.6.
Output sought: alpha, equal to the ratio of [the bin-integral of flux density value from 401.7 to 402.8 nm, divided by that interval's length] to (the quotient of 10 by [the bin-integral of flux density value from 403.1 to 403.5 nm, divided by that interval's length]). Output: 7.70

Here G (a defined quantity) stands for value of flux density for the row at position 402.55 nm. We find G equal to 9.58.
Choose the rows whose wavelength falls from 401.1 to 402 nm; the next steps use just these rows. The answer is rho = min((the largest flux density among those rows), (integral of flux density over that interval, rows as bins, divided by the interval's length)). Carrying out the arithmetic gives 9.5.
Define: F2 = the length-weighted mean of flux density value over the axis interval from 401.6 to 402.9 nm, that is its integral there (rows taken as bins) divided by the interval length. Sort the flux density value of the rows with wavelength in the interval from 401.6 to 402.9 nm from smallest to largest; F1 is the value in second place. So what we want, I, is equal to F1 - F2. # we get -0.5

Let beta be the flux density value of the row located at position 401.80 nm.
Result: 8.78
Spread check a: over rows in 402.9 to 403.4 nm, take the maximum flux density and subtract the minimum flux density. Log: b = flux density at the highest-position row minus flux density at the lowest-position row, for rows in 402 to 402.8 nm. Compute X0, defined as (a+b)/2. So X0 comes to 0.4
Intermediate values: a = 1.1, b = -0.3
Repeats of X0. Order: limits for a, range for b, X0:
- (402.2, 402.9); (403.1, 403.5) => 0.3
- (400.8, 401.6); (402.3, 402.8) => 0.2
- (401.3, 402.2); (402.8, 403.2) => 0.0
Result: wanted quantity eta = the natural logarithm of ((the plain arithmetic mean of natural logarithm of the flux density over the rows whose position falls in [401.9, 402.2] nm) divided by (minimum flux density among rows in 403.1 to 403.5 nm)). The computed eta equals -1.21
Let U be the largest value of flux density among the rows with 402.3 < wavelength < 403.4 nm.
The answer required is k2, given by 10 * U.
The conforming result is 101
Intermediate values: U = 10.1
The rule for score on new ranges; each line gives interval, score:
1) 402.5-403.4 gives 10.1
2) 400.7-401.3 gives 9.18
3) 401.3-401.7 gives 10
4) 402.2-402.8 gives 9.58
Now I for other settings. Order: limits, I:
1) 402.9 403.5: -0.3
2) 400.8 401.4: -0.2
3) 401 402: -0.7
